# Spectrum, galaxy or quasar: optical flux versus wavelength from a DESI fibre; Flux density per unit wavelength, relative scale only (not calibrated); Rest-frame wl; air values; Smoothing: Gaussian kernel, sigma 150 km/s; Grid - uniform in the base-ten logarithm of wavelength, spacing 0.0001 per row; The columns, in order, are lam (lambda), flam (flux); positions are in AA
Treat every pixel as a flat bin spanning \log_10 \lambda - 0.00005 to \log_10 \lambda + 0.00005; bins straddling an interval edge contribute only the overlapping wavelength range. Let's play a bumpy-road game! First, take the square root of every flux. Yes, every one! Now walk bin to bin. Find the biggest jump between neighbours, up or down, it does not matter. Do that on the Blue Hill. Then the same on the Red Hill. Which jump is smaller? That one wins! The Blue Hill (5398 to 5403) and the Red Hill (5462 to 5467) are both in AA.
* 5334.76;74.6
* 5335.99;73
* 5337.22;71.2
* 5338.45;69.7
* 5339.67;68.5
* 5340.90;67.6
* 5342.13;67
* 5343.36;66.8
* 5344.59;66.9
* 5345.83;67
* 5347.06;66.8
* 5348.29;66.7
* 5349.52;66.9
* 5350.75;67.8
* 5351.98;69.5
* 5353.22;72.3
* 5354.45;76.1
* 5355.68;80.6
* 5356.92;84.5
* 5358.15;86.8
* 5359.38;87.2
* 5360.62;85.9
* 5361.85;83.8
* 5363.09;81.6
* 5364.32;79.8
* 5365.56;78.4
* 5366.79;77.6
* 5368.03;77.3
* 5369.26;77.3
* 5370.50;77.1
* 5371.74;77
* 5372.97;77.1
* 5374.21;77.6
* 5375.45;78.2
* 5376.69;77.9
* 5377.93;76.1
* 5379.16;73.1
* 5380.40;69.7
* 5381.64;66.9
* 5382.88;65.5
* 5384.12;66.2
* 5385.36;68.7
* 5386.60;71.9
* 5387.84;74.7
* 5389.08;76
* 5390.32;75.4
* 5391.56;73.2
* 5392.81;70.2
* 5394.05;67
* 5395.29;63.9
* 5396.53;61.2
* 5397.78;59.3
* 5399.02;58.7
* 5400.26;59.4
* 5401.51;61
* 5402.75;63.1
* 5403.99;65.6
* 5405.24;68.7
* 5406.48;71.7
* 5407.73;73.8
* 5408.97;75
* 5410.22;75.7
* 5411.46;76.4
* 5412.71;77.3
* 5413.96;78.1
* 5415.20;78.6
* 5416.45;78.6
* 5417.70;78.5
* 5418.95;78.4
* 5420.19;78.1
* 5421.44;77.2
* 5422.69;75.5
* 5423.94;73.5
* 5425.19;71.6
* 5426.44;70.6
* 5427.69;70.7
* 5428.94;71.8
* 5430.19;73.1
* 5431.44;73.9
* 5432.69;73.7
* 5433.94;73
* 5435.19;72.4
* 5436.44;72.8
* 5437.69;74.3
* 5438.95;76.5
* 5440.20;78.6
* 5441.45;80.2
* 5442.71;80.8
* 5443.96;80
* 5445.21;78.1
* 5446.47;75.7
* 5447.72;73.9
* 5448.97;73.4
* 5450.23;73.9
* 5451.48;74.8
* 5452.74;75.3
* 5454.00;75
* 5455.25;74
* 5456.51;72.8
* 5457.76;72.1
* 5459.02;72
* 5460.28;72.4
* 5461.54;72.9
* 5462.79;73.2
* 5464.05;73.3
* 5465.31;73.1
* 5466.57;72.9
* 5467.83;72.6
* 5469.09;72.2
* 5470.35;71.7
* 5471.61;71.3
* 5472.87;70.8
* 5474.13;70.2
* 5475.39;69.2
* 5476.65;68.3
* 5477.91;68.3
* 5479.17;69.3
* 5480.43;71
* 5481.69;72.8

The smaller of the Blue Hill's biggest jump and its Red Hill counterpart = 0.012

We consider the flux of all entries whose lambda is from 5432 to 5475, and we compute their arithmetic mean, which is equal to 74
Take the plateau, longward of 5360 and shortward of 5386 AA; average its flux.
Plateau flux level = 75.8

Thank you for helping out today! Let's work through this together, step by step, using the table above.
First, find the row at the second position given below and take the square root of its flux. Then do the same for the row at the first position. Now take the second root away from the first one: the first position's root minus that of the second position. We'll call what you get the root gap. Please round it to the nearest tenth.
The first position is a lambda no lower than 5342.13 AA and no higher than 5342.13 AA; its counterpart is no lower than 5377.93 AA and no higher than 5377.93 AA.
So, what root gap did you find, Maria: -0.5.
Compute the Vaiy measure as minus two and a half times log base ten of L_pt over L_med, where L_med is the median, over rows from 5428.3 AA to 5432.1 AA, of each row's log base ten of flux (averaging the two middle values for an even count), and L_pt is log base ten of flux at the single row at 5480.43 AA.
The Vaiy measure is 0.007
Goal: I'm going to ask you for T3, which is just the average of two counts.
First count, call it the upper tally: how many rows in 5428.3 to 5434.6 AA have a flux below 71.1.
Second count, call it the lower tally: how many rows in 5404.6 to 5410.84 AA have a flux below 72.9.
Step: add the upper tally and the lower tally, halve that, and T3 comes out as 1.0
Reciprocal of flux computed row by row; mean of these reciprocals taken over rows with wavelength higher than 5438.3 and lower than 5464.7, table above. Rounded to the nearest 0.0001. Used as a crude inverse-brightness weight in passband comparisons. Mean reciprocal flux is 0.0133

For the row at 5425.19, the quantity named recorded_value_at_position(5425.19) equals 71.6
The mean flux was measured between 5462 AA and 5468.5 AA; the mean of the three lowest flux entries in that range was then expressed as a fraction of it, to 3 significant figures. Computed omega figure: 0.998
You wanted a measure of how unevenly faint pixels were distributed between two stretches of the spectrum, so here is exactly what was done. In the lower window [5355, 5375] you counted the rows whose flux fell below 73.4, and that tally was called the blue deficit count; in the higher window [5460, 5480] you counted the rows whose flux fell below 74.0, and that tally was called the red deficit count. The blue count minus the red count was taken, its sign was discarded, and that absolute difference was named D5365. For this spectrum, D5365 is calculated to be 16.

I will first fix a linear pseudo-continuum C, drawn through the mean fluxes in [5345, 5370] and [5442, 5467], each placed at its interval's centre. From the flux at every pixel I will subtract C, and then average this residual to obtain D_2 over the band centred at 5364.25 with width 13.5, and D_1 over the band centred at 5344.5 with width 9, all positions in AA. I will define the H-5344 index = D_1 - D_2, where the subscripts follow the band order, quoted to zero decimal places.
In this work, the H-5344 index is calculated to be -15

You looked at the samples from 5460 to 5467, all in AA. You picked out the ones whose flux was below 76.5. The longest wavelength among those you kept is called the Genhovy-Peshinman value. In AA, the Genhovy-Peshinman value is 5466.57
